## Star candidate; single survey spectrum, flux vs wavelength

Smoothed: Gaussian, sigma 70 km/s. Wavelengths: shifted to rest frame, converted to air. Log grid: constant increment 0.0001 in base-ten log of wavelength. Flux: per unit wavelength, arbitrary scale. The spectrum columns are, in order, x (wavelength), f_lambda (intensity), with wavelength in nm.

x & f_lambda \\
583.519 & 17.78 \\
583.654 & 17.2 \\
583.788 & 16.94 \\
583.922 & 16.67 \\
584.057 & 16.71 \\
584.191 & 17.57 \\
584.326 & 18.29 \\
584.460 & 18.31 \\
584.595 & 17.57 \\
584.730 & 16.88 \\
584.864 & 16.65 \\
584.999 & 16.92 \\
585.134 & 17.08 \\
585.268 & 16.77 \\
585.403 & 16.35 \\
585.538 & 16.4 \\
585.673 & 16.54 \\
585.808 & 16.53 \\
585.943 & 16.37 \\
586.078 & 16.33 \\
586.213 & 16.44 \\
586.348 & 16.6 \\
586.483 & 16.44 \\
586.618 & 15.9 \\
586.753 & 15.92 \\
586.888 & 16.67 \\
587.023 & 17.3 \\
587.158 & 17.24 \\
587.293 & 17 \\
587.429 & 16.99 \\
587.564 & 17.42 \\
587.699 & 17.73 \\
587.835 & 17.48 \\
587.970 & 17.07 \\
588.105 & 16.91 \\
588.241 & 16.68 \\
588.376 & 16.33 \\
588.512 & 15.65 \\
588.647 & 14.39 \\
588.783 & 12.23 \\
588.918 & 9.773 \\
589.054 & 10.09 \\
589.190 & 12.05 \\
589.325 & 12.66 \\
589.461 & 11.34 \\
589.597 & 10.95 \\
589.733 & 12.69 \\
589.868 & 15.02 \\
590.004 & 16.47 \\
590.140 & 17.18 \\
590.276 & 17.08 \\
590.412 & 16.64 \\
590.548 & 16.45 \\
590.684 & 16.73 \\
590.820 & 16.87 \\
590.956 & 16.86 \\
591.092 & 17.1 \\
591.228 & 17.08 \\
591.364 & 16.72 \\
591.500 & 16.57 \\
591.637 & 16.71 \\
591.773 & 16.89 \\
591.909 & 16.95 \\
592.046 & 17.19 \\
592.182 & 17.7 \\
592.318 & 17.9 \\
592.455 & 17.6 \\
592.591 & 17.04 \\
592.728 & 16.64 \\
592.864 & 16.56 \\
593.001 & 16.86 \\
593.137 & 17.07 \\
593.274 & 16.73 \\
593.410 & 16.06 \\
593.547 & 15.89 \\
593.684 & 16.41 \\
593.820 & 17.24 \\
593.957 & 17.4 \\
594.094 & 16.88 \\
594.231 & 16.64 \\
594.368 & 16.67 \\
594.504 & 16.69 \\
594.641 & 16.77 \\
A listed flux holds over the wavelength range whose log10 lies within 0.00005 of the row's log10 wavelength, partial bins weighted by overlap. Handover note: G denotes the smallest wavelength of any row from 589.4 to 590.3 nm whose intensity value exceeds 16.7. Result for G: 590.140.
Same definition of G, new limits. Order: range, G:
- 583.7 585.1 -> 583.788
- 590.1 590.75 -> 590.140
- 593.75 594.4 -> 593.820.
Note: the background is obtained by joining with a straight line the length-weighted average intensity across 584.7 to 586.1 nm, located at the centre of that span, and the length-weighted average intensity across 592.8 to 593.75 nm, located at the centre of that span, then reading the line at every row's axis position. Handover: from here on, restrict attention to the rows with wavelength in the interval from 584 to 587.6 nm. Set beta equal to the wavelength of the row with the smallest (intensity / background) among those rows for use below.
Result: 586.618 nm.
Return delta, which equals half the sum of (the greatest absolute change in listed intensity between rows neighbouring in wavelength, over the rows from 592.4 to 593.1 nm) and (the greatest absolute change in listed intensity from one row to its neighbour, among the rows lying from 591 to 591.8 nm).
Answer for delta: 0.46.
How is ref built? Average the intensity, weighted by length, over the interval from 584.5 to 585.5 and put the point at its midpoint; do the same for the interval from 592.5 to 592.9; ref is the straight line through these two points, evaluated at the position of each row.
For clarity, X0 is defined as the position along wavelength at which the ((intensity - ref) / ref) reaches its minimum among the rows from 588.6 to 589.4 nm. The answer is 588.918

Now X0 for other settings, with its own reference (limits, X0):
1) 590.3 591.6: 590.548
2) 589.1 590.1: 589.597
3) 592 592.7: 592.591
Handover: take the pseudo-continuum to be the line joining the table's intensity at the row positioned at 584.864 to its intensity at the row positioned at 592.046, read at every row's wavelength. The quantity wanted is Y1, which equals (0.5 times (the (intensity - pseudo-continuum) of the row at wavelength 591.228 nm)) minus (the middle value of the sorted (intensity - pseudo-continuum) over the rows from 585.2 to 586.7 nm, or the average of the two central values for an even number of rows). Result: 0.3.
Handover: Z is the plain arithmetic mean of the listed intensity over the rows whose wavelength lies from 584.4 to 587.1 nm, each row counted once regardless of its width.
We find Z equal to 16.7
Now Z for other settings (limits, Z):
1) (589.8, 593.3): 16.9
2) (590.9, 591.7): 16.8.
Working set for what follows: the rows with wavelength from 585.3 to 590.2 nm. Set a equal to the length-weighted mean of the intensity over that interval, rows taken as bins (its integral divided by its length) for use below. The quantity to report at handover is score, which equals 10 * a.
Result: 154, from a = 15.4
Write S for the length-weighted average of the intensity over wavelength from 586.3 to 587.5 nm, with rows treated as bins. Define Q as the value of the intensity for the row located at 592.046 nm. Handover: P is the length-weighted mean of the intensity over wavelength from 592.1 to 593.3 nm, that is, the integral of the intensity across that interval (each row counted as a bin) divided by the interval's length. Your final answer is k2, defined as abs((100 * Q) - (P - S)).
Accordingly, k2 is 1719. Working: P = 17.1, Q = 17.19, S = 16.7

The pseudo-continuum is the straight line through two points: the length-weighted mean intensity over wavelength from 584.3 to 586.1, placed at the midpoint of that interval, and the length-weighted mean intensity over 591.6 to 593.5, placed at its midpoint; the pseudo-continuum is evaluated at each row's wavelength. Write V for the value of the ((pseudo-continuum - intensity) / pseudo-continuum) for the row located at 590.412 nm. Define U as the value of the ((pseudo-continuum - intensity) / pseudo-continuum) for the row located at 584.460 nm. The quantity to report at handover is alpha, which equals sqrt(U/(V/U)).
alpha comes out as 0.60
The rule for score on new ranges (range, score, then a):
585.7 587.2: 165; 16.5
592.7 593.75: 165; 16.5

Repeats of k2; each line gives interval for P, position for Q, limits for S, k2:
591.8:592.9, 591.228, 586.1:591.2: 1706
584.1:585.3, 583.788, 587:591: 1692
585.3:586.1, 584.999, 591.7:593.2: 1693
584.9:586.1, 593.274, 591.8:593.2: 1674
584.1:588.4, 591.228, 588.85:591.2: 1706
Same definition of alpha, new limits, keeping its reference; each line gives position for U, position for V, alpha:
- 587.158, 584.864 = 0.15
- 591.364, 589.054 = 0.02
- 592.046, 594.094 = 0.14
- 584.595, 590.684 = 0.33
